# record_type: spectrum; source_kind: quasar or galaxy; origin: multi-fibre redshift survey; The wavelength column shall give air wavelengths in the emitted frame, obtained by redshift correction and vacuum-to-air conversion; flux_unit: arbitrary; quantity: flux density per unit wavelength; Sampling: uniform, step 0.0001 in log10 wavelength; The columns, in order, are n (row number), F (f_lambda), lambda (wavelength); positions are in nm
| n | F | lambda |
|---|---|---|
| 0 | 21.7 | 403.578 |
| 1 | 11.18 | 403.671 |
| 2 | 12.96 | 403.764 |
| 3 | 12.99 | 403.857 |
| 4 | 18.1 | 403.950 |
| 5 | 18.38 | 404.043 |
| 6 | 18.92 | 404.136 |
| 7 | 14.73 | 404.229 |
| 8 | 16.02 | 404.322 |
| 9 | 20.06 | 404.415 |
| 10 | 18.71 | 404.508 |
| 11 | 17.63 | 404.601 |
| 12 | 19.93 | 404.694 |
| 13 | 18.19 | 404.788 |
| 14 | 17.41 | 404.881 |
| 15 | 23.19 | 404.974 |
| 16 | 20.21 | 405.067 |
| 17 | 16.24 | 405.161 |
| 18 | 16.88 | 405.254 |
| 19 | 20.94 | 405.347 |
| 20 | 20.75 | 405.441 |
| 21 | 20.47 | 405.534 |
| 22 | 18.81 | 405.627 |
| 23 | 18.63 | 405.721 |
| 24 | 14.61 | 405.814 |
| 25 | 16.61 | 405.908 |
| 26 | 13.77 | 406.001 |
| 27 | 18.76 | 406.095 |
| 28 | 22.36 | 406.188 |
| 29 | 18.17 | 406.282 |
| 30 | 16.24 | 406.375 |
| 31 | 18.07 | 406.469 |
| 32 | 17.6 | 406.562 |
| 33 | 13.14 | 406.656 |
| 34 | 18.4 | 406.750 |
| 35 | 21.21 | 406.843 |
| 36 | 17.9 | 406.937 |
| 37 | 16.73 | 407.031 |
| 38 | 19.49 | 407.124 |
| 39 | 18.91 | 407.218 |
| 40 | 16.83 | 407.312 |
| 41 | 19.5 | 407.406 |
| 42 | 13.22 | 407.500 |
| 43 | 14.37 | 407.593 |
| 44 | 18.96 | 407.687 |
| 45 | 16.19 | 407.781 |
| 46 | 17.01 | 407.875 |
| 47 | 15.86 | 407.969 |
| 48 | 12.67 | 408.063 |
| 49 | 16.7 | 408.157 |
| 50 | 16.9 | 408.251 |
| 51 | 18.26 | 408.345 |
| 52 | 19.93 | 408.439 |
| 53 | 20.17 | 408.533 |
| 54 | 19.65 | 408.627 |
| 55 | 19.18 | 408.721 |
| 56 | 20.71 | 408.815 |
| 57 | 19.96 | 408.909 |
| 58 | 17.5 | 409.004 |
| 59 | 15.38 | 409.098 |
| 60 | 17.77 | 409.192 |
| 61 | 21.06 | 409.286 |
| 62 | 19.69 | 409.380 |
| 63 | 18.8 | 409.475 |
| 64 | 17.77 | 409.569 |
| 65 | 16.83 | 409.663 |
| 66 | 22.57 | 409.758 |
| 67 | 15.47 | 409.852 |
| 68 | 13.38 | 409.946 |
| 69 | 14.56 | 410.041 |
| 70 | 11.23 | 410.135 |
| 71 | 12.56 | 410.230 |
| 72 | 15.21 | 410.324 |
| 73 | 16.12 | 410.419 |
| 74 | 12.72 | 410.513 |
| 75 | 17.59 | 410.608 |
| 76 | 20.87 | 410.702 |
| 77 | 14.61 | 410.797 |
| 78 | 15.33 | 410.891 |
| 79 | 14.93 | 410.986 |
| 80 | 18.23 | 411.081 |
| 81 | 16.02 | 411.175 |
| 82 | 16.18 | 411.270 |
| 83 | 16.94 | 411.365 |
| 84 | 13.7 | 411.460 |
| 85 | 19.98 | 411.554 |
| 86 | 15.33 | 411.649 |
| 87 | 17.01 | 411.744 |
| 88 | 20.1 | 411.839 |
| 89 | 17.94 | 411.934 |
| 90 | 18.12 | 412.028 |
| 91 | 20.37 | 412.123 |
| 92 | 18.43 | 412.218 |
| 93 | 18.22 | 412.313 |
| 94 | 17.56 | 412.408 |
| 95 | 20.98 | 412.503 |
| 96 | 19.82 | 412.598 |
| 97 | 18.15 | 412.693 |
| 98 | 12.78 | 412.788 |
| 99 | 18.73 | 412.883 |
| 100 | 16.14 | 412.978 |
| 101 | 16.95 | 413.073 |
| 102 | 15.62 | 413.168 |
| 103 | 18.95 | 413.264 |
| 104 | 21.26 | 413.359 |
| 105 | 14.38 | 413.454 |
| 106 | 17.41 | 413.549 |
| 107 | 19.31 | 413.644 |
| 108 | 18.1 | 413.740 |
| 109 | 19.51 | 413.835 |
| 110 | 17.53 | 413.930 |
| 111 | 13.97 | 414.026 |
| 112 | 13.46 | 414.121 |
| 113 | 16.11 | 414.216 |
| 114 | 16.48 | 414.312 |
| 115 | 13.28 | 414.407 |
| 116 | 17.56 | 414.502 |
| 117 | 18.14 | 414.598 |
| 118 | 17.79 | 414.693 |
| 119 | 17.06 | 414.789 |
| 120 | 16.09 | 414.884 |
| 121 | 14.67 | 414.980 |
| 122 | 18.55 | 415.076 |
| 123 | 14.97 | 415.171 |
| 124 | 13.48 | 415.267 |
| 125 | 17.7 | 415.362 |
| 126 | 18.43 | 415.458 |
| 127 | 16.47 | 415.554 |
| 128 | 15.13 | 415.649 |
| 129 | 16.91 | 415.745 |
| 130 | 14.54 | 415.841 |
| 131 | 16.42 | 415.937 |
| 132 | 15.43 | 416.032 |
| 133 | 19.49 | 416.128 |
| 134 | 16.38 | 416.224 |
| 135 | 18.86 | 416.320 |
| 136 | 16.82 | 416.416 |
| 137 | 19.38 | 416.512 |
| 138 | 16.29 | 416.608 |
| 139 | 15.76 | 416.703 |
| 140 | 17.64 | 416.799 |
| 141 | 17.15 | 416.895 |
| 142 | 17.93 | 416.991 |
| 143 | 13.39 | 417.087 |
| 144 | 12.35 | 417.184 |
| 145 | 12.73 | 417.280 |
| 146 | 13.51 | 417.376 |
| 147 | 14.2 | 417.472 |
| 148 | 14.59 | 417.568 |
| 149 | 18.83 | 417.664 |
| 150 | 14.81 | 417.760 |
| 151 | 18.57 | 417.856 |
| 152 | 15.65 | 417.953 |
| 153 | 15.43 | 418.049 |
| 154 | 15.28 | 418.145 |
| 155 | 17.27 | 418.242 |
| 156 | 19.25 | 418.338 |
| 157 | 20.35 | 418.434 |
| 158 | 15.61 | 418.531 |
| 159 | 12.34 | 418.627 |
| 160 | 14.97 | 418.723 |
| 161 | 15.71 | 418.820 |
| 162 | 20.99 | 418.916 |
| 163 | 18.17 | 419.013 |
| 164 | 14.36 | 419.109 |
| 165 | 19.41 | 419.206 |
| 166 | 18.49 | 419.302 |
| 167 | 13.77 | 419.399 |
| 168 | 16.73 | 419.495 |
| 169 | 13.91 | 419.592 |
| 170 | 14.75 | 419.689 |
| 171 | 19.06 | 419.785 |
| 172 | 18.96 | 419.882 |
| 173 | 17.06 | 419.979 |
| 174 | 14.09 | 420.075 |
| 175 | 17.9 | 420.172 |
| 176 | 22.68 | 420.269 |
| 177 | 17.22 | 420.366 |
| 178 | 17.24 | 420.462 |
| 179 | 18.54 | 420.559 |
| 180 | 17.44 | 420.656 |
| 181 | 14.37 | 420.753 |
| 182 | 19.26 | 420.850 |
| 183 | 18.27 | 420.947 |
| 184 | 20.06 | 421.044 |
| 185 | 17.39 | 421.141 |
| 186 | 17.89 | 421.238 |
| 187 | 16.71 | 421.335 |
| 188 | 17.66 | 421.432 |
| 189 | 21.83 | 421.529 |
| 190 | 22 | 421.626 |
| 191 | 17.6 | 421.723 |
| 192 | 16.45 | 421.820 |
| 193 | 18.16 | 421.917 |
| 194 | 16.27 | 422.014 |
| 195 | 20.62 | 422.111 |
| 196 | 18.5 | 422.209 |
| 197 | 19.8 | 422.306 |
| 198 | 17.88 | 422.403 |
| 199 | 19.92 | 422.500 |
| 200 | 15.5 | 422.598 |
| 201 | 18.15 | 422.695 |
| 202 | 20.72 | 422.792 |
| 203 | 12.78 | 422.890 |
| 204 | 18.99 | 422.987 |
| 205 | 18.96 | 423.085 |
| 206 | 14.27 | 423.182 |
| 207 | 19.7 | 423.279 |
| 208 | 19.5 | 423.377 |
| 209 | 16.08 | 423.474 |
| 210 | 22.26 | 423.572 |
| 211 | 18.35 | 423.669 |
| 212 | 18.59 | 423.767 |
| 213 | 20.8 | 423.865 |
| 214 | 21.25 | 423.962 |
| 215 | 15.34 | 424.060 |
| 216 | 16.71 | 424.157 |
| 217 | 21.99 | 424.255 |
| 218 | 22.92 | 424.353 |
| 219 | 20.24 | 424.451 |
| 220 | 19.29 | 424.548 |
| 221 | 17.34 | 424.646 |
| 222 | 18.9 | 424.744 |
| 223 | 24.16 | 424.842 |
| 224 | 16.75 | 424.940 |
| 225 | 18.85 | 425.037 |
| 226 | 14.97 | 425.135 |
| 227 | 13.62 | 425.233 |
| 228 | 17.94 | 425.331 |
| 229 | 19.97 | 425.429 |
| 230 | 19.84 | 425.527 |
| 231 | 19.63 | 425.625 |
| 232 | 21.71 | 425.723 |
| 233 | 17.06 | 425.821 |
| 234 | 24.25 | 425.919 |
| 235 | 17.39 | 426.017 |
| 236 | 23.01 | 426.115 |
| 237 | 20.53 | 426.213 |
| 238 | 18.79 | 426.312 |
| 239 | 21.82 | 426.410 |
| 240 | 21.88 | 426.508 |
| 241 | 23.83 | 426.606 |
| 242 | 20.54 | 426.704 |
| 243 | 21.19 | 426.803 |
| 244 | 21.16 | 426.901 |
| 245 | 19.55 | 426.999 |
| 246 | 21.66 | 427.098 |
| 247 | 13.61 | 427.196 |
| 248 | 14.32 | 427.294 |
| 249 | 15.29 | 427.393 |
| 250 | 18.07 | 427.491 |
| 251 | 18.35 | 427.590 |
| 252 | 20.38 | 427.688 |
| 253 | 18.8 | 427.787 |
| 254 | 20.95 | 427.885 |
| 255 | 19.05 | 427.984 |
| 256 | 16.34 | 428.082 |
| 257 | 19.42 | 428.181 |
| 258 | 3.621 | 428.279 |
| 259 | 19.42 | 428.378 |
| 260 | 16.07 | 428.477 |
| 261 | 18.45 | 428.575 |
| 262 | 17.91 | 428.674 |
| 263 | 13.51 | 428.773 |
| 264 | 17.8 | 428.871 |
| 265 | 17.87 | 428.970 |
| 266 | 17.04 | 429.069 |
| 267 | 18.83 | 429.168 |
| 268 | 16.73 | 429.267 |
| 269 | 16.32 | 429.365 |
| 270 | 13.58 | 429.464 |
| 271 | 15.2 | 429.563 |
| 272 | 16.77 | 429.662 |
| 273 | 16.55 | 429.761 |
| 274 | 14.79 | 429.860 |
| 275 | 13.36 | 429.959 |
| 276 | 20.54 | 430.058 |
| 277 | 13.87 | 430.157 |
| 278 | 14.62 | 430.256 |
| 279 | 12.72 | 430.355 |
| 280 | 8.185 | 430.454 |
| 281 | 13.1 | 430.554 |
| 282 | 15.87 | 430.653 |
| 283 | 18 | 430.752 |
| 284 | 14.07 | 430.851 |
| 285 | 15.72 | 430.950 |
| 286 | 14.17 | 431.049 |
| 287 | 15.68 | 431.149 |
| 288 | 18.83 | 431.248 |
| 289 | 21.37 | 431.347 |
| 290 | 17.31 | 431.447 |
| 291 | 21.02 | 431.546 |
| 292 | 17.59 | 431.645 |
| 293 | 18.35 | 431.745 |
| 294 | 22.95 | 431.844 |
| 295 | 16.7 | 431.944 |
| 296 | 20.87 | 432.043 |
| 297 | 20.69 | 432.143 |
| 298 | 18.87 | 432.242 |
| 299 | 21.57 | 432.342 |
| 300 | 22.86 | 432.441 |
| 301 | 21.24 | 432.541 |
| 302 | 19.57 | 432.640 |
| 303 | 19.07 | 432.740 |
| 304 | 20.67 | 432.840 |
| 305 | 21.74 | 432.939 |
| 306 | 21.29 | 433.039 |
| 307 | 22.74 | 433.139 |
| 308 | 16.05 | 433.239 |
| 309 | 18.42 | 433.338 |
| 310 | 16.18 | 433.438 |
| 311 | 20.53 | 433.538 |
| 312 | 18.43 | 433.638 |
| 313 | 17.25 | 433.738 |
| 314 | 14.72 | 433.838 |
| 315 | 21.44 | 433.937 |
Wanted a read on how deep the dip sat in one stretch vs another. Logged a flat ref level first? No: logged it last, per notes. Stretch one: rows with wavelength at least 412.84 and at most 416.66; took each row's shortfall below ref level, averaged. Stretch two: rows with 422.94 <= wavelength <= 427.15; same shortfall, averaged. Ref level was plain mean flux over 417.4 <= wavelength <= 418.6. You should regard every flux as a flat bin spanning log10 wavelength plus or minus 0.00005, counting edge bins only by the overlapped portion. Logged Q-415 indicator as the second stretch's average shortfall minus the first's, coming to -2.7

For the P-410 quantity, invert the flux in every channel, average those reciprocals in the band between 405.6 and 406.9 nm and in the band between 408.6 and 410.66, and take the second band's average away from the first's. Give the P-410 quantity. -0.0025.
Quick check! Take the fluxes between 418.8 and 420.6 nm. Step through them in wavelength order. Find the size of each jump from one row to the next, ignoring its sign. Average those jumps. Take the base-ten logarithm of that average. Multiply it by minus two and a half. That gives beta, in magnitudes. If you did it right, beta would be -1.2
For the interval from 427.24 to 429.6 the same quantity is -1.3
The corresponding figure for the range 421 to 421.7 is -0.5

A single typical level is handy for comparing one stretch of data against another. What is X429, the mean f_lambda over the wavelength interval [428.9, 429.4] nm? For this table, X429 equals 17.4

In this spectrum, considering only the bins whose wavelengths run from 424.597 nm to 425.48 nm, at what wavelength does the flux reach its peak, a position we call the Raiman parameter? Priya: 424.842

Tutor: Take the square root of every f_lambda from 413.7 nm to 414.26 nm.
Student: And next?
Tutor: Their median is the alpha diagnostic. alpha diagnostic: 4.10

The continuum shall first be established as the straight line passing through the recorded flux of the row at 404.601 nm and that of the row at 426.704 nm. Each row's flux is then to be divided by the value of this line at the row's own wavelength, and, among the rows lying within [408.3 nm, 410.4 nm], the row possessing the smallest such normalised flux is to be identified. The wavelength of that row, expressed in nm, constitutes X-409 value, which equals 410.135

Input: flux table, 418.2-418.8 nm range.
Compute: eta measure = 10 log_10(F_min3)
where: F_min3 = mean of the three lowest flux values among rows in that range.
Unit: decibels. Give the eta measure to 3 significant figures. 11.6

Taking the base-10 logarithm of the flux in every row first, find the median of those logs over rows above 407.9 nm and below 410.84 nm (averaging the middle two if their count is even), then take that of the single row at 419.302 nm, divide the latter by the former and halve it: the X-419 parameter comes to 0.510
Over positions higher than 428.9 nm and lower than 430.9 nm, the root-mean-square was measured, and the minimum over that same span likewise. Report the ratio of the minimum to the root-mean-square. 0.524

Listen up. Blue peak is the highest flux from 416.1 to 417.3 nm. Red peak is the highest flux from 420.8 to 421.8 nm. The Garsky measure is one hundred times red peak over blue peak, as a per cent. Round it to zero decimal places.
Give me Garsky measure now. 113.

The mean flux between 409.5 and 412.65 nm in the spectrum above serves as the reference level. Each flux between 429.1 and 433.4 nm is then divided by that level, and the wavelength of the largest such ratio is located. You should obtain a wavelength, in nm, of 431.844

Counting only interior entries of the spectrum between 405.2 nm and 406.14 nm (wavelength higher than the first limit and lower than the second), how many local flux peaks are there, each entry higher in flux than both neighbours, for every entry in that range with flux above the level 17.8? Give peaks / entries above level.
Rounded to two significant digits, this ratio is 0.33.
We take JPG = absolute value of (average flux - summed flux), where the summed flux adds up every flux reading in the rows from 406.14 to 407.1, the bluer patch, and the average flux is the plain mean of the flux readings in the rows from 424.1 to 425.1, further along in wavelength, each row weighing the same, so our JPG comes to 160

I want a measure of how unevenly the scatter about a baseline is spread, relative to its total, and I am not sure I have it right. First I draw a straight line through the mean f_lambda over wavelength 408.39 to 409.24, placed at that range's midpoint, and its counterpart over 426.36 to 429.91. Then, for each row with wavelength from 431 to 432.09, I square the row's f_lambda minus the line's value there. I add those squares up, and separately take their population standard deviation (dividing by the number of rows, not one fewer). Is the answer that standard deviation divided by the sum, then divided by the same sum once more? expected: 0.0012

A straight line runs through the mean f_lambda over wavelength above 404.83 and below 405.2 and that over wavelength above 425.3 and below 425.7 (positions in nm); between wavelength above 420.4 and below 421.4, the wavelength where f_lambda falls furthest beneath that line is 420.753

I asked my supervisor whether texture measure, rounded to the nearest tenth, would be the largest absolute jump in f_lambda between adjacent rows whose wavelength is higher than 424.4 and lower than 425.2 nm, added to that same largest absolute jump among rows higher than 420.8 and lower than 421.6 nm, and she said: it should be 11.6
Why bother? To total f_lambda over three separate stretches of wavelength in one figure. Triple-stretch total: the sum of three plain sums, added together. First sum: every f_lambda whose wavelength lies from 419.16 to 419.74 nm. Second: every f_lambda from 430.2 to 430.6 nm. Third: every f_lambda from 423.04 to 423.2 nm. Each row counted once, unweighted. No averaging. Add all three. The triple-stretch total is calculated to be 179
